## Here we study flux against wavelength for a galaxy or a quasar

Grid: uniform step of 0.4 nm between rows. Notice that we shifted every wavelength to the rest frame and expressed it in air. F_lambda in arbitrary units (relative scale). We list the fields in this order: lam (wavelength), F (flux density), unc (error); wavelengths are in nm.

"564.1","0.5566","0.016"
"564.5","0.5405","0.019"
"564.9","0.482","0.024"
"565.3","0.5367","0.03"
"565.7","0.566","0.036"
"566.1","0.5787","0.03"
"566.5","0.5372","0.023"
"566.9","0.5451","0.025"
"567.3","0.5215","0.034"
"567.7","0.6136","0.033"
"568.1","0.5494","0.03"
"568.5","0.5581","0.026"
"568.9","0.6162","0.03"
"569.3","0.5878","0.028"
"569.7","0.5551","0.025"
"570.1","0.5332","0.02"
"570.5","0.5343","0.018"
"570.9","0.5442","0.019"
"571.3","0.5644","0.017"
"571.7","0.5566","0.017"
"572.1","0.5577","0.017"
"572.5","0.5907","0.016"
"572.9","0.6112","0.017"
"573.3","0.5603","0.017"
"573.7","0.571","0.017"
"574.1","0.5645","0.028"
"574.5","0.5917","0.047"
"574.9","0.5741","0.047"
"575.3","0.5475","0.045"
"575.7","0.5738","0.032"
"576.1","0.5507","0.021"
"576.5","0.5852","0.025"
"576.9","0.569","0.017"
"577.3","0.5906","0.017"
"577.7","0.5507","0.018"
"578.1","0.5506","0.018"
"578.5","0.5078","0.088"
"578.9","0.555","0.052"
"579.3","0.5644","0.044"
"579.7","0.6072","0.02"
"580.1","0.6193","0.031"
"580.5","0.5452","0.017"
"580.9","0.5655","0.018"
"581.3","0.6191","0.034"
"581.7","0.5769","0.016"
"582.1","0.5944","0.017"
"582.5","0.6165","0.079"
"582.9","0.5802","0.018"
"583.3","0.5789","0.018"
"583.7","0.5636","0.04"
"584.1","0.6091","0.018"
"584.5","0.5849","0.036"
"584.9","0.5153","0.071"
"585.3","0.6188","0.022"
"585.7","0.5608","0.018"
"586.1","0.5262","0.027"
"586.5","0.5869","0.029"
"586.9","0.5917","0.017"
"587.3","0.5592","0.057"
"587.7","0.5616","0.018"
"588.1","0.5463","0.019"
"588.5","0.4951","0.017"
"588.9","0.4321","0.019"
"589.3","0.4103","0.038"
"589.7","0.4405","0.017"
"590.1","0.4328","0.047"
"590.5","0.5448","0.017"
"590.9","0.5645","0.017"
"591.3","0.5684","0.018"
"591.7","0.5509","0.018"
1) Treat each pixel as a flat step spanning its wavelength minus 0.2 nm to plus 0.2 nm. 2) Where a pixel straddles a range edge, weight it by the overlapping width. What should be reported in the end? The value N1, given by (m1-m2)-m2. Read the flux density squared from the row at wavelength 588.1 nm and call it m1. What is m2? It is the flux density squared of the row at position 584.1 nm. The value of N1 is -0.44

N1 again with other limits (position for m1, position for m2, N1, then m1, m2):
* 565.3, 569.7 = -0.33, 0.288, 0.308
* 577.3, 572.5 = -0.35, 0.349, 0.349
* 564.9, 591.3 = -0.41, 0.232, 0.323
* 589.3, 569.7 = -0.45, 0.168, 0.308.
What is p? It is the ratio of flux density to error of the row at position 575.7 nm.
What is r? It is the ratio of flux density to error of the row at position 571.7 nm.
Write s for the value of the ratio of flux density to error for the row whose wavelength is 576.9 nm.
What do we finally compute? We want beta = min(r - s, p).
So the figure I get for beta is -0.7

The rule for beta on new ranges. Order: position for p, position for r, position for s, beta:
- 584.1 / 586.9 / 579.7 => 4.4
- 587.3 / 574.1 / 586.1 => 0.7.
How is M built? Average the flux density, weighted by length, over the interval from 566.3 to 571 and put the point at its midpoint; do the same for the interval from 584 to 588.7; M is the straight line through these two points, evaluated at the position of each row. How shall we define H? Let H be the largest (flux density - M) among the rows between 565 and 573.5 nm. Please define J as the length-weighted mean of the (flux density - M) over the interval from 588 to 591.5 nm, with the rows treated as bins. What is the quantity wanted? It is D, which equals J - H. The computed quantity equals -0.129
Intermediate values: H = 0.0579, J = -0.072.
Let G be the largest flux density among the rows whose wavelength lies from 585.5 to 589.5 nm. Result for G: 0.5917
